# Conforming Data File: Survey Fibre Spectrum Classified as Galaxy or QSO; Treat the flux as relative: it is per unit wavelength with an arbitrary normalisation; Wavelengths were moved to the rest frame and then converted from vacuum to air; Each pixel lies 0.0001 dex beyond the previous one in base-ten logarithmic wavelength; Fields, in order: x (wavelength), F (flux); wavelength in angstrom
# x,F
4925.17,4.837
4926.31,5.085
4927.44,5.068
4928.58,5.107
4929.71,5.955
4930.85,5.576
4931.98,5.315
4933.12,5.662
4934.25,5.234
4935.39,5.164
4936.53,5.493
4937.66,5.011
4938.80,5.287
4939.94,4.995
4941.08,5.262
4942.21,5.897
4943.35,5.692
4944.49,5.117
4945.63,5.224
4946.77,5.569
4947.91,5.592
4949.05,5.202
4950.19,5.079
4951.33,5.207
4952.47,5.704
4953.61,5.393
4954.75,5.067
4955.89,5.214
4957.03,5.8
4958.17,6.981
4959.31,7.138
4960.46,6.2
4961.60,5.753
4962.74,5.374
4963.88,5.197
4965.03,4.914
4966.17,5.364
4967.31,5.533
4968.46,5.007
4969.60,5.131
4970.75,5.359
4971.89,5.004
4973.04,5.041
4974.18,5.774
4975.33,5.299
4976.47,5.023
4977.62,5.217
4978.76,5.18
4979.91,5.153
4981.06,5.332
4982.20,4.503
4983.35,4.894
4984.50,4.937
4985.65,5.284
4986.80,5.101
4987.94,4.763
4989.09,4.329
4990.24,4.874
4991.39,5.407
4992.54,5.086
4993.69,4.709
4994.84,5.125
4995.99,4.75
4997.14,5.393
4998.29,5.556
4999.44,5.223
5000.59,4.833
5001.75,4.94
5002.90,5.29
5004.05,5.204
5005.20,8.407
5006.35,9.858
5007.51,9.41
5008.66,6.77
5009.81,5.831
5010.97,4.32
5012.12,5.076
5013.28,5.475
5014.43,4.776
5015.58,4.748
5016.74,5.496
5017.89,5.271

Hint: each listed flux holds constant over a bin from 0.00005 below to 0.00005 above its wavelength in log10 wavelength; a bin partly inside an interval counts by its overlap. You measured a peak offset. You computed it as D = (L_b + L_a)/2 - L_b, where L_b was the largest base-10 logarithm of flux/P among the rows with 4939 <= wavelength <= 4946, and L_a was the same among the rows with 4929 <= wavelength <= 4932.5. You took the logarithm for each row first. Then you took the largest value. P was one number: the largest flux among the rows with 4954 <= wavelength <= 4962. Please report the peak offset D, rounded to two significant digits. 0.0021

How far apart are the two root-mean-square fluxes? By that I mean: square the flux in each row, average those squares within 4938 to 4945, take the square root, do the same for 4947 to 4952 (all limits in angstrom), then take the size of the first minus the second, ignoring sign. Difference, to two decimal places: 0.11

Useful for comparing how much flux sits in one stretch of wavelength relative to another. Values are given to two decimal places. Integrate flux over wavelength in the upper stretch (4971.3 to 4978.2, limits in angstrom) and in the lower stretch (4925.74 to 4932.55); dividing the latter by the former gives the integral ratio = 1.01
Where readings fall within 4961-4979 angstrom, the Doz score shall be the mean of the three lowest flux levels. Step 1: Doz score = 5.0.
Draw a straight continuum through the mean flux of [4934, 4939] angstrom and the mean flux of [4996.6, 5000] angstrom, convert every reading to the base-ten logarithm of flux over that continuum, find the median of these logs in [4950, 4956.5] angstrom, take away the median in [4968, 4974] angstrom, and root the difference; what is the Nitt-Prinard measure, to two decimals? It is 0.14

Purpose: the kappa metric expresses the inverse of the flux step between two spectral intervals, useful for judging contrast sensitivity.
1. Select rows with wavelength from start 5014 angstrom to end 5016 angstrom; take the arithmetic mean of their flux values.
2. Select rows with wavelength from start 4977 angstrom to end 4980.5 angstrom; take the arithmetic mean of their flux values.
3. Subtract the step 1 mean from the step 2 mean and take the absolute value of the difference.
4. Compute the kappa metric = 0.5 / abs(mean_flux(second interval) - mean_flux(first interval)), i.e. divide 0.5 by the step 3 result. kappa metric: 1.2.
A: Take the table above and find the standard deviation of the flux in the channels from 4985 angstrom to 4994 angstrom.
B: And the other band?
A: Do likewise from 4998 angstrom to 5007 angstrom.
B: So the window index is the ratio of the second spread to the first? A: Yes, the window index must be 5.4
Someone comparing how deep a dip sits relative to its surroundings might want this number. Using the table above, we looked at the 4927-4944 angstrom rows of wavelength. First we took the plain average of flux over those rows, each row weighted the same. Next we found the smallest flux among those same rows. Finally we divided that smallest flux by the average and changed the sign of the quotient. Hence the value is -0.93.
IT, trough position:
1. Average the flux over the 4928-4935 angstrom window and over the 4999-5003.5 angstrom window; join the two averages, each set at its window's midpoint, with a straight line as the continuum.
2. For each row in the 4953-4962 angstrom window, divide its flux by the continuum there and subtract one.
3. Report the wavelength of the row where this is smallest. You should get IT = 4954.75 angstrom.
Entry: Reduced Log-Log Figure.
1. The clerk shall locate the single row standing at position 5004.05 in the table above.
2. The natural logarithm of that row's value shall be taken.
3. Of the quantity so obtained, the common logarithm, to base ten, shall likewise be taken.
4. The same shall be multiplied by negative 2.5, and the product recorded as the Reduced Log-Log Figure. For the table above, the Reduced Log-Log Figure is -0.543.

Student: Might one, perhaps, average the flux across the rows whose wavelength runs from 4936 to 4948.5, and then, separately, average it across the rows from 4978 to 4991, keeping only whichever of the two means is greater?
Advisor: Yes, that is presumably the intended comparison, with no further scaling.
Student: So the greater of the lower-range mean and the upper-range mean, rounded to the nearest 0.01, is 5.38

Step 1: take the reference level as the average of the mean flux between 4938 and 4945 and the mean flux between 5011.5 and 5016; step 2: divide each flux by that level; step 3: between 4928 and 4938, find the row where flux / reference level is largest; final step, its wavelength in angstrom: 4929.71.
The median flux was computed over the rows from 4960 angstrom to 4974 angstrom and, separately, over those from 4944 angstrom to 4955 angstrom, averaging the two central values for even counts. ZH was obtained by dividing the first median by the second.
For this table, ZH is 1.01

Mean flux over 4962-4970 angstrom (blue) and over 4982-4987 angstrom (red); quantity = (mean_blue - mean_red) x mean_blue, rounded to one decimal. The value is 1.4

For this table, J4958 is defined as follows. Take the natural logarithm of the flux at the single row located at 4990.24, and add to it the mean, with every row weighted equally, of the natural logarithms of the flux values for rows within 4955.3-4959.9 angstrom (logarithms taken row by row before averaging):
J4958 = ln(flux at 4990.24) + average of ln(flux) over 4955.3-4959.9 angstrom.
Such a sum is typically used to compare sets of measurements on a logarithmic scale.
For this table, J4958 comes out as 3.41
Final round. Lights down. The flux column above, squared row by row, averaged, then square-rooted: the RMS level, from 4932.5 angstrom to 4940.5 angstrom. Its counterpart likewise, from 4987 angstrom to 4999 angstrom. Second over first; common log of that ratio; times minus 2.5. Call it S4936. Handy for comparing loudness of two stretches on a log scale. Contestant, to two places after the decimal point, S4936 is 0.05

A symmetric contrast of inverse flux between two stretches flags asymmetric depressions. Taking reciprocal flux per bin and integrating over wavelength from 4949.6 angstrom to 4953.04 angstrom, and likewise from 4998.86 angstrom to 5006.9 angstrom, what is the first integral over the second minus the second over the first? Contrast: -1.7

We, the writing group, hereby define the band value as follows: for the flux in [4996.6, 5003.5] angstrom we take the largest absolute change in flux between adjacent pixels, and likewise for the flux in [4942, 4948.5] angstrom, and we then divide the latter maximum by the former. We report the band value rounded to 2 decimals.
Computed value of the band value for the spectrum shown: 1.47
